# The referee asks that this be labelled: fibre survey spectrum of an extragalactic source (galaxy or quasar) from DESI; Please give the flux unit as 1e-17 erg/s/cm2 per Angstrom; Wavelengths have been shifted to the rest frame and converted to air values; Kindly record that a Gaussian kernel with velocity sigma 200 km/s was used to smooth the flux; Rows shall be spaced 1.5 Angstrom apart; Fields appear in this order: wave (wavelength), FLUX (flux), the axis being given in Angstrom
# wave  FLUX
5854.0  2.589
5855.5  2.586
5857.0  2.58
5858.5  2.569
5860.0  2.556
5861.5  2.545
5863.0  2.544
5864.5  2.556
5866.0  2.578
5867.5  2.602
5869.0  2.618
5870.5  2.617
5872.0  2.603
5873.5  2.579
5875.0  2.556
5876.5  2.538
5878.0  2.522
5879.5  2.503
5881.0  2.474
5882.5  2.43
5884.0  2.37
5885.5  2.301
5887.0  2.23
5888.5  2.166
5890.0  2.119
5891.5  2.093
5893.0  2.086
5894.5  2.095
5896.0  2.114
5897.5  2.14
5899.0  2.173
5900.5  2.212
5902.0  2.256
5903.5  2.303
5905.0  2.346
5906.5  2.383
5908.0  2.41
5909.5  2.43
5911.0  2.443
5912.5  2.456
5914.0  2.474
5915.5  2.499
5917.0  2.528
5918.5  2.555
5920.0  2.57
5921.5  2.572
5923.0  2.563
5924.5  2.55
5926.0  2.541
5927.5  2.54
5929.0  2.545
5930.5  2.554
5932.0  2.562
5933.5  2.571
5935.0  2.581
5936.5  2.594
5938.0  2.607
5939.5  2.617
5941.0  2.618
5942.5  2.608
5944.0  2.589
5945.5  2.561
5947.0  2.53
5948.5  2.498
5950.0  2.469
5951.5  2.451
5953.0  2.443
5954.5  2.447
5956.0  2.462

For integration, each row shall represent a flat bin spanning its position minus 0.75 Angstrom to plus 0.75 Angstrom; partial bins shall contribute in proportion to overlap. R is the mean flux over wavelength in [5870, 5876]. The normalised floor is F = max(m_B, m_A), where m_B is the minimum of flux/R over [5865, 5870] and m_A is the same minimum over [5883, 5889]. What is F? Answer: 1.00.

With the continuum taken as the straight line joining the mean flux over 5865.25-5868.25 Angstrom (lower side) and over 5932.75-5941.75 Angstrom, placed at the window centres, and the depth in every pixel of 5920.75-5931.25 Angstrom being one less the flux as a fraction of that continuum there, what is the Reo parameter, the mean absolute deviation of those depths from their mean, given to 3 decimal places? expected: 0.004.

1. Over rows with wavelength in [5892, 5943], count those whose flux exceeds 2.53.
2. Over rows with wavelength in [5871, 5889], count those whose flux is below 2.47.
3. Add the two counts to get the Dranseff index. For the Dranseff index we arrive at 22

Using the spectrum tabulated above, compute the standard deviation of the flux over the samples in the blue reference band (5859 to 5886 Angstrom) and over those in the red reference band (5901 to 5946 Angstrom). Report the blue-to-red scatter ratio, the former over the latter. 0.9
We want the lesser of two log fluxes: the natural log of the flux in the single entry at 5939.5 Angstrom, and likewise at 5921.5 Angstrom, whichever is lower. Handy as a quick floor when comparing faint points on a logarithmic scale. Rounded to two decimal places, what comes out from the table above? 0.94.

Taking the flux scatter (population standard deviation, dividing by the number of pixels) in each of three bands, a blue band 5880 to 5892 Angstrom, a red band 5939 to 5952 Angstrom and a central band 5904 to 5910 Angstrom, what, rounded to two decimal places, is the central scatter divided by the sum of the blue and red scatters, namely 0.16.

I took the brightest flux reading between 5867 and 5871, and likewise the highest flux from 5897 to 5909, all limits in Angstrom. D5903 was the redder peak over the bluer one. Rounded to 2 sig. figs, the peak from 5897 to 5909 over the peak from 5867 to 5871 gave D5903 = 0.92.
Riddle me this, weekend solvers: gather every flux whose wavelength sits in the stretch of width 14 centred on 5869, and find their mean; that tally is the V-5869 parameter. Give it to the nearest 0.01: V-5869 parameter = 2.58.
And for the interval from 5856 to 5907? 2.39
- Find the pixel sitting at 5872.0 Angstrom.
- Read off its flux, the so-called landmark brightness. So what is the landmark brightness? 2.603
